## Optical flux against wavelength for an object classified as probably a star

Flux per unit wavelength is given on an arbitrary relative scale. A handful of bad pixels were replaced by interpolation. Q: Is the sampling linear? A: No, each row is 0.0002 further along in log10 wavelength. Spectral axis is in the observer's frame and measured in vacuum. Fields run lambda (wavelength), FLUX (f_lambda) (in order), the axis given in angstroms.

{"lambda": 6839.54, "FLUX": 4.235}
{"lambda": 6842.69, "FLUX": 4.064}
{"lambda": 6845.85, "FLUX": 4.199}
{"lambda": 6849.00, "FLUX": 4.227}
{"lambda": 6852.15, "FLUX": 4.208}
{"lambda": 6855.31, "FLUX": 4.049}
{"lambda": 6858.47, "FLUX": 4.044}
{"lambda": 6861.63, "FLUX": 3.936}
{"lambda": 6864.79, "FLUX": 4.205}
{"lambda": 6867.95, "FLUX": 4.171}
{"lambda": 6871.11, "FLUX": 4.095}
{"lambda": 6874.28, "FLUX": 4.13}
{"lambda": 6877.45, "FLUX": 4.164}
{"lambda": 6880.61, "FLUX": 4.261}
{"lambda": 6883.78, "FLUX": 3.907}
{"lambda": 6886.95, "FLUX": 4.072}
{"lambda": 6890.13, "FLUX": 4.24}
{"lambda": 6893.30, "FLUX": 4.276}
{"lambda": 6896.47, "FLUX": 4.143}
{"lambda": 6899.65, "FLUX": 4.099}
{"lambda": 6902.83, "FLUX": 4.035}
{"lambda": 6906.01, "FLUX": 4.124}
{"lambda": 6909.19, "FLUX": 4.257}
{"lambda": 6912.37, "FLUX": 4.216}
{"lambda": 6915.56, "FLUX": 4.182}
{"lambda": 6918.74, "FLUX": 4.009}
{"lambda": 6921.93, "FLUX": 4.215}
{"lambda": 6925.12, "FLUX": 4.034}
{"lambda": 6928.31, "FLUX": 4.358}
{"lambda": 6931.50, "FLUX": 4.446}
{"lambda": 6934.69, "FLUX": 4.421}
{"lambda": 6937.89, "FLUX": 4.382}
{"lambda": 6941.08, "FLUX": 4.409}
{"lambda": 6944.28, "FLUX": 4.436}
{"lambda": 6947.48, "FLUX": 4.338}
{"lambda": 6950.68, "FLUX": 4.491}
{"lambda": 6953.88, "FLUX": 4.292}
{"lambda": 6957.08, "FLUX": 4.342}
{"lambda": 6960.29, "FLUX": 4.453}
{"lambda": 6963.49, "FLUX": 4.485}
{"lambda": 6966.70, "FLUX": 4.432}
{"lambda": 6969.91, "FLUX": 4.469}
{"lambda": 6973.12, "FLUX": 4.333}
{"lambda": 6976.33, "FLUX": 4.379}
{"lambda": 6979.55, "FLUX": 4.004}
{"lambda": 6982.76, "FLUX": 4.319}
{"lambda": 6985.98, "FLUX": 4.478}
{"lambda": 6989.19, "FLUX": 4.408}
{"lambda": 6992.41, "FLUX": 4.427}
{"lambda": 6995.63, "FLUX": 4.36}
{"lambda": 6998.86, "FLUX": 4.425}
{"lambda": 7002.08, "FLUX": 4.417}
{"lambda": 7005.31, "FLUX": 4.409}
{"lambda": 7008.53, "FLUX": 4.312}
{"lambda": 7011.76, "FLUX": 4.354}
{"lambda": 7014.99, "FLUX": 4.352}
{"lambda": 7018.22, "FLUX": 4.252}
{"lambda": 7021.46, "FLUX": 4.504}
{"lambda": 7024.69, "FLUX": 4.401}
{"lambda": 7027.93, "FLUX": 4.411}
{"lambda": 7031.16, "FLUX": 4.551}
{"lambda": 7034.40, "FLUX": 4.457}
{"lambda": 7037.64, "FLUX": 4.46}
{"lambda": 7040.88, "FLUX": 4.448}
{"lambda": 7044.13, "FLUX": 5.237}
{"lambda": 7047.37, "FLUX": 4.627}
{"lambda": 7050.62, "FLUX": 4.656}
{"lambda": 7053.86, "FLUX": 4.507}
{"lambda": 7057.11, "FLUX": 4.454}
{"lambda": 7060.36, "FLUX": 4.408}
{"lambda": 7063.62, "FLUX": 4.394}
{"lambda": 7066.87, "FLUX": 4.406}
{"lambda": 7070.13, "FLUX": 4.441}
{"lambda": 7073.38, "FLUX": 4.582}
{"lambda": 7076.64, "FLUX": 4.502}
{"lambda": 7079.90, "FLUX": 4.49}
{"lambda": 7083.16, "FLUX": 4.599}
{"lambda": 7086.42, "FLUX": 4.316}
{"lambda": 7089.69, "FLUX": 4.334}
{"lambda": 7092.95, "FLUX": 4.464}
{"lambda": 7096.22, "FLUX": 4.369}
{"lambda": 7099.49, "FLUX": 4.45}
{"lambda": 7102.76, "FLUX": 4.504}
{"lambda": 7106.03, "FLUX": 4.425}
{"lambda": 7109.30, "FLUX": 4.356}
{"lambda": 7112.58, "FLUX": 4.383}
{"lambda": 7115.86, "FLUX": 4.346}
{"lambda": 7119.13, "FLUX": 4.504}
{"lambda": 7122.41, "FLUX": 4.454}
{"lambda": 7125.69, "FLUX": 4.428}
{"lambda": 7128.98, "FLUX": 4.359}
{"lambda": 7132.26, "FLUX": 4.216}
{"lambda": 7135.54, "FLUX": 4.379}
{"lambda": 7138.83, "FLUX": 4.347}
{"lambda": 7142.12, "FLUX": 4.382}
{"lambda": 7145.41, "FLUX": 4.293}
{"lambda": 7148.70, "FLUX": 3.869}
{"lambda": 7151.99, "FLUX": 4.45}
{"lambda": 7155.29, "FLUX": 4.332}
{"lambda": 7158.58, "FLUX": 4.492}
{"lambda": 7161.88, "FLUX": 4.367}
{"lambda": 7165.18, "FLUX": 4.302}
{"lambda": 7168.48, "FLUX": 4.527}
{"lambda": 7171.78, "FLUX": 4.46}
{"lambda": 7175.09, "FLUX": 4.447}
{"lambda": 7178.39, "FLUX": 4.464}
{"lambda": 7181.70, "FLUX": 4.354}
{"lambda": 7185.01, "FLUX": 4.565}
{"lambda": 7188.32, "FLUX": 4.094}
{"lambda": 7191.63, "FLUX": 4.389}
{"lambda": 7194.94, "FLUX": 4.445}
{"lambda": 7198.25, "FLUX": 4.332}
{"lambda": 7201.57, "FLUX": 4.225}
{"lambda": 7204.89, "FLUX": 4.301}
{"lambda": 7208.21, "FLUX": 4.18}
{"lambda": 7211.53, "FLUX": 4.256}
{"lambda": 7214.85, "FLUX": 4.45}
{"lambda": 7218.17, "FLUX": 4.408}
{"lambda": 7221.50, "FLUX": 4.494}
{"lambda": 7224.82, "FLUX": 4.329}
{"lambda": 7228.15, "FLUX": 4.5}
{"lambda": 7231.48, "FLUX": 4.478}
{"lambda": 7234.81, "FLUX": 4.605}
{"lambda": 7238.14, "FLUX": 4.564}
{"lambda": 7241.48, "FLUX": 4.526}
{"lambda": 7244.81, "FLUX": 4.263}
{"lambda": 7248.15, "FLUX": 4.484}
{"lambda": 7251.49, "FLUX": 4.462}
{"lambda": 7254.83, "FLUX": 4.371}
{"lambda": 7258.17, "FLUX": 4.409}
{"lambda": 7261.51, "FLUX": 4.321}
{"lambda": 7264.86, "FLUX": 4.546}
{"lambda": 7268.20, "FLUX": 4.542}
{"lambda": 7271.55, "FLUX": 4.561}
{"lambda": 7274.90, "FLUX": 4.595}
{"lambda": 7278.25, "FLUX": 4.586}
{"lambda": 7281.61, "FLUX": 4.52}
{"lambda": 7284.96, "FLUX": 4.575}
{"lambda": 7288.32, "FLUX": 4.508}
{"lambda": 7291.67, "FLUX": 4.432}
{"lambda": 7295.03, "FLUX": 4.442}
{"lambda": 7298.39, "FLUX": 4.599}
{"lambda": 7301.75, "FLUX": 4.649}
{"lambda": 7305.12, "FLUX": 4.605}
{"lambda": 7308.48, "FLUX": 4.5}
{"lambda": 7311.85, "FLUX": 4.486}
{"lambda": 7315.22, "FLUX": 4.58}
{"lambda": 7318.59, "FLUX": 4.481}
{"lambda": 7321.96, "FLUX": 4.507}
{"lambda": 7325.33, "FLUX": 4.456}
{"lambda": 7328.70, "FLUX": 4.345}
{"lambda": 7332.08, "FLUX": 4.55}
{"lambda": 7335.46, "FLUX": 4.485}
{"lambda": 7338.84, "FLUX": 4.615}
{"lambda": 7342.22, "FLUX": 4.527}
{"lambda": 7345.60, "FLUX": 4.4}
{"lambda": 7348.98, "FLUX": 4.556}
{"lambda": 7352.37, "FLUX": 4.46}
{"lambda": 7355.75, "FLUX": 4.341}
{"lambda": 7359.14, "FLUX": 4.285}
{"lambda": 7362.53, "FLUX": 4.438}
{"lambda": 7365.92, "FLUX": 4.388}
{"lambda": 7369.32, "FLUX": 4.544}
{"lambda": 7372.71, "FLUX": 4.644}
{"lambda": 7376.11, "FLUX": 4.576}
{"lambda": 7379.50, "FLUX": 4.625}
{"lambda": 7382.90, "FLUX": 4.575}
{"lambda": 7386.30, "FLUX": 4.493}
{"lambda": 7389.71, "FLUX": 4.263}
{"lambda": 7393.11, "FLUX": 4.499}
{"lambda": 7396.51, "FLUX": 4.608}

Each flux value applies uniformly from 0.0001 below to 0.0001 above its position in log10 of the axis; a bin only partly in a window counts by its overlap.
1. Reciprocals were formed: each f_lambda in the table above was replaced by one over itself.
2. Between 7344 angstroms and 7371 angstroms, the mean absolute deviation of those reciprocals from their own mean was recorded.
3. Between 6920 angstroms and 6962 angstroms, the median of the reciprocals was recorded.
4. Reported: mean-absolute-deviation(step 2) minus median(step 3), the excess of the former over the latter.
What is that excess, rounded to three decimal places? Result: -0.224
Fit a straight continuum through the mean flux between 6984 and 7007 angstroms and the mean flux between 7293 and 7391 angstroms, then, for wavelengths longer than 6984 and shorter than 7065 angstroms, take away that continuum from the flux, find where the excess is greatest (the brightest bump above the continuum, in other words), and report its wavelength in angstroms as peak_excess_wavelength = 7044.13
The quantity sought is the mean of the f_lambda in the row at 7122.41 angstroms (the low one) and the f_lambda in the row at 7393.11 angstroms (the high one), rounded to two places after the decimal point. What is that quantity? 4.48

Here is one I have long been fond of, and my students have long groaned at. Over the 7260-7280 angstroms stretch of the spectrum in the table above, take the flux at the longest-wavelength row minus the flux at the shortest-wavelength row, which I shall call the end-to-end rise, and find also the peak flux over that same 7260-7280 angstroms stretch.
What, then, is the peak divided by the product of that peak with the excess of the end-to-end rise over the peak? -0.231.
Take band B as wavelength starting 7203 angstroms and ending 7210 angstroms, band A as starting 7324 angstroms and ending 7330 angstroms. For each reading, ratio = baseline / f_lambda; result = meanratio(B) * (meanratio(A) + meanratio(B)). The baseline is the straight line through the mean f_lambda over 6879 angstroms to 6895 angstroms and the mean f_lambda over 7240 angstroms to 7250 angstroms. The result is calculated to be 2.13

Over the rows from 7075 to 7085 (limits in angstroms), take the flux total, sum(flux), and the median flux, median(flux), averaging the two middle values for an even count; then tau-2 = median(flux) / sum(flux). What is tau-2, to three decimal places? 0.331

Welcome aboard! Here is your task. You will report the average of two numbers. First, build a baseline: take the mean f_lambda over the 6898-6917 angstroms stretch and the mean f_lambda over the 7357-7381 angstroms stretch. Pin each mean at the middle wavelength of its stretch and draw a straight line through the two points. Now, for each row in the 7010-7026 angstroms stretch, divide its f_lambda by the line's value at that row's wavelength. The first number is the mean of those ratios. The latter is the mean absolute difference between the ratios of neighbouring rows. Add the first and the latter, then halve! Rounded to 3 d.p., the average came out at 0.530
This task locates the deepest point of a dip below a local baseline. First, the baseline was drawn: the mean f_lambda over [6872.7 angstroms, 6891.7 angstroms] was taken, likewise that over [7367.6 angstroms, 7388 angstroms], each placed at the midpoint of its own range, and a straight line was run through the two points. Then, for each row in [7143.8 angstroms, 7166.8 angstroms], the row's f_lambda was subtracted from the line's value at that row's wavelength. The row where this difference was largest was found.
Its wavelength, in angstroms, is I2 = 7148.70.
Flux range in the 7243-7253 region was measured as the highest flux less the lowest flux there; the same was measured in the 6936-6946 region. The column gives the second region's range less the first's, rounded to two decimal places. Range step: -0.17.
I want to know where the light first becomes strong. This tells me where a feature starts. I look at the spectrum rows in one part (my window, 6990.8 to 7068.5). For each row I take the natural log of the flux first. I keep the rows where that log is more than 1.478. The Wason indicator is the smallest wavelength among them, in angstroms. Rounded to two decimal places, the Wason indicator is 6992.41 angstroms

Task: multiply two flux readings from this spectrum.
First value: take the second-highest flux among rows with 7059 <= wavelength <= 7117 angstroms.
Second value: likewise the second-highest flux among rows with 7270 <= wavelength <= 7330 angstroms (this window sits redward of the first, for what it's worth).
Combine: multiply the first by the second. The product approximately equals 21.1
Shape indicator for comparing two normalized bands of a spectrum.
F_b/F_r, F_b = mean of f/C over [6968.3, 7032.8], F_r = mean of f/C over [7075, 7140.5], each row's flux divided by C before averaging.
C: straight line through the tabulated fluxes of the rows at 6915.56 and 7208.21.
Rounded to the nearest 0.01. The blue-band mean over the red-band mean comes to 0.99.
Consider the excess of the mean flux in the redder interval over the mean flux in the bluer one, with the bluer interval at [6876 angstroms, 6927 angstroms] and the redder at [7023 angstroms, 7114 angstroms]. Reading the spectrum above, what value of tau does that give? 0.35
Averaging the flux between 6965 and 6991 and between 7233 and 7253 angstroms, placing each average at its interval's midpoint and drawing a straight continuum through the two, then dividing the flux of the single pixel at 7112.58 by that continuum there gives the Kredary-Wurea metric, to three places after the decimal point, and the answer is 0.992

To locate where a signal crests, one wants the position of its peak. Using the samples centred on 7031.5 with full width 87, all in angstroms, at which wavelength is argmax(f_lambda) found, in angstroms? 7044.13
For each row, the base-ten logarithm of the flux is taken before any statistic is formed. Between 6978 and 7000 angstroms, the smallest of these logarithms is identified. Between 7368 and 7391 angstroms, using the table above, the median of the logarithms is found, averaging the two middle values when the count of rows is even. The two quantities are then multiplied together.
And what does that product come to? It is 0.398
